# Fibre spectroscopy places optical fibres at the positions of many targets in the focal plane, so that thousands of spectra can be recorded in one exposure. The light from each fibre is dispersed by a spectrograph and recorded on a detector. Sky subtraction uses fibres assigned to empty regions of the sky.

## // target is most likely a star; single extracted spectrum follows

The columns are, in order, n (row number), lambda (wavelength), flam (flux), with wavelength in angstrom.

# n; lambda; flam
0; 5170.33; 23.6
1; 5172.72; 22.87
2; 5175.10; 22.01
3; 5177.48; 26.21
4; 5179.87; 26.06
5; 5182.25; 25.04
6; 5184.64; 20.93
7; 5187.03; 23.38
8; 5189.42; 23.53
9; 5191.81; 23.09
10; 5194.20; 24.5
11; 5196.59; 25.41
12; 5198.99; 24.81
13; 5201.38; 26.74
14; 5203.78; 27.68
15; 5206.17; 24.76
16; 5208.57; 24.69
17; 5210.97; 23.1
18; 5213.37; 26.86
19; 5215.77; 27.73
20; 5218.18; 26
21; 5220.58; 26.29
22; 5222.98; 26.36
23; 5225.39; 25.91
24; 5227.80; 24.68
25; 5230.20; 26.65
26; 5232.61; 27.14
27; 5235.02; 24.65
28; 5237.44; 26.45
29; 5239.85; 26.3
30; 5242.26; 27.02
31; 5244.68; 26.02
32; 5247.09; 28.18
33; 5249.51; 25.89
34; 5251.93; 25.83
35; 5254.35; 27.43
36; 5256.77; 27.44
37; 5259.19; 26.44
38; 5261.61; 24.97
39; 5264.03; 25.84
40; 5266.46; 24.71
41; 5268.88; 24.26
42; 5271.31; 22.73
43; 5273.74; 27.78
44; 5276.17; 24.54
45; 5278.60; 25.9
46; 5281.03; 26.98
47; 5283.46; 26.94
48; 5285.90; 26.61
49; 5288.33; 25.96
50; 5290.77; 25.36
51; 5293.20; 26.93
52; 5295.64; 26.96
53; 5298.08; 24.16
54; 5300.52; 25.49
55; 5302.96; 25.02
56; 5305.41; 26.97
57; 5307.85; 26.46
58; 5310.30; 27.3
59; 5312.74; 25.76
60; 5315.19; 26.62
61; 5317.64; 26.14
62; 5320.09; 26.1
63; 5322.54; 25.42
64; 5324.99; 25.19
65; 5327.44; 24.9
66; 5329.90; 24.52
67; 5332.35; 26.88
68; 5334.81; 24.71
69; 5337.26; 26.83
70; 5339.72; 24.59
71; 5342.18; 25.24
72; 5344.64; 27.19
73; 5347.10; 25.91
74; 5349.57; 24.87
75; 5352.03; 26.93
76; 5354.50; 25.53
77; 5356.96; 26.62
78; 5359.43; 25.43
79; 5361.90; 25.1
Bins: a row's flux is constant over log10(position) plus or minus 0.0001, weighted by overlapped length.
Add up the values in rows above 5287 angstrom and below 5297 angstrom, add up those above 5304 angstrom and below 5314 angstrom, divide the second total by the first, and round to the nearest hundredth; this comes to 1.01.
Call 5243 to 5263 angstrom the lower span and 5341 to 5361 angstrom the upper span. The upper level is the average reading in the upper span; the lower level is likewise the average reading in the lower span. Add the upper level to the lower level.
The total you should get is 52.5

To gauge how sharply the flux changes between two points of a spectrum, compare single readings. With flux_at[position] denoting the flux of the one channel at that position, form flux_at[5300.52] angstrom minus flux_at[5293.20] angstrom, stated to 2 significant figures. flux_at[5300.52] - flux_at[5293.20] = -1.4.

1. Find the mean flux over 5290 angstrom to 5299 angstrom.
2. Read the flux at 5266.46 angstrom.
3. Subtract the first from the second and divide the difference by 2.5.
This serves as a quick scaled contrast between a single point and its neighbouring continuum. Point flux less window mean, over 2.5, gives -0.5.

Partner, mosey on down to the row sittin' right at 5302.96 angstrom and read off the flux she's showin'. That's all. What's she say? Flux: 25.02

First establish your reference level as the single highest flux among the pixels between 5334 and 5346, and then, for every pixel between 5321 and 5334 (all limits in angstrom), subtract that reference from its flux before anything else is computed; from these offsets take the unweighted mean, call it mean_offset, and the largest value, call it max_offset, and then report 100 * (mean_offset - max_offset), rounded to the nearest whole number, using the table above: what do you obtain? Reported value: -150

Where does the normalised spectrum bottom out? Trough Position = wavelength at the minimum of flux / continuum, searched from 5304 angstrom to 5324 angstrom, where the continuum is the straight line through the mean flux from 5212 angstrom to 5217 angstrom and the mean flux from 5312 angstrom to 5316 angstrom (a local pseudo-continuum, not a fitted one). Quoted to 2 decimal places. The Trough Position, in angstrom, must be 5322.54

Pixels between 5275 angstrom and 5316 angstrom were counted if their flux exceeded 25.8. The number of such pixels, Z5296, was 11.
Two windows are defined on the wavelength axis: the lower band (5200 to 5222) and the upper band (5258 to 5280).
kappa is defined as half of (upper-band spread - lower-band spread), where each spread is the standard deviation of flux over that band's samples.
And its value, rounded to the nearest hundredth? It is -0.04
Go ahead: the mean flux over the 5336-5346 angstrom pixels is 26.0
